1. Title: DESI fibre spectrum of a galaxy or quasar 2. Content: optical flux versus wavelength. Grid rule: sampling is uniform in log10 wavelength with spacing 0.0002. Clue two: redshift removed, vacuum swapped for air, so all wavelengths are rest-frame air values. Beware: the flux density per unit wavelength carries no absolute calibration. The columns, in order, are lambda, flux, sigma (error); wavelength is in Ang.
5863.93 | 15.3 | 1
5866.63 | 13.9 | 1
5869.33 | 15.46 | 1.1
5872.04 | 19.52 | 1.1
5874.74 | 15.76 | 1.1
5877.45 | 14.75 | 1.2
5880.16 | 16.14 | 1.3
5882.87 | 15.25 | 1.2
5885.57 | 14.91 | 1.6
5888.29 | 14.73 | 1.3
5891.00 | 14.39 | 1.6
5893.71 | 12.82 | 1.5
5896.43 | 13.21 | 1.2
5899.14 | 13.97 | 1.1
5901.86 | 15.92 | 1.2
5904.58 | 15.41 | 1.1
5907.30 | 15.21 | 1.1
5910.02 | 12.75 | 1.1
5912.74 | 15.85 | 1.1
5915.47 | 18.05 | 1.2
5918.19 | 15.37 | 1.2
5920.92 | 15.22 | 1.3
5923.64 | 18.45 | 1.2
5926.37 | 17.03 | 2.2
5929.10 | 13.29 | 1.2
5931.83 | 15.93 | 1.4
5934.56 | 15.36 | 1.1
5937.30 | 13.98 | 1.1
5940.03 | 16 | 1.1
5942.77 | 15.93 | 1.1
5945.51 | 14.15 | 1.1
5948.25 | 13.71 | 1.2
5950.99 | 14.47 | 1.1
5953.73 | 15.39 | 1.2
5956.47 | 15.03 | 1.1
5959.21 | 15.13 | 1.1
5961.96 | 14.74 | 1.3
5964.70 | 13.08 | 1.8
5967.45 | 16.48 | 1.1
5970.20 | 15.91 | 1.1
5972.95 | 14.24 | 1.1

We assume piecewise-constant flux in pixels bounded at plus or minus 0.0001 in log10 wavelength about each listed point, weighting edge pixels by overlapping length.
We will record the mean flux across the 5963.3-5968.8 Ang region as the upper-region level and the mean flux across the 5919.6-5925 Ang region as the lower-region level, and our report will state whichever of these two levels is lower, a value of 14.8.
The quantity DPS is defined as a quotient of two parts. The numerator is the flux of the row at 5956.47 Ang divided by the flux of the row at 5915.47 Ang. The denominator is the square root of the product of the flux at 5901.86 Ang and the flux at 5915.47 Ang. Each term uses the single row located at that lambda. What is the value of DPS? 0.049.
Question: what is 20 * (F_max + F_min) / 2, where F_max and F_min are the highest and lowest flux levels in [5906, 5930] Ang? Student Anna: 312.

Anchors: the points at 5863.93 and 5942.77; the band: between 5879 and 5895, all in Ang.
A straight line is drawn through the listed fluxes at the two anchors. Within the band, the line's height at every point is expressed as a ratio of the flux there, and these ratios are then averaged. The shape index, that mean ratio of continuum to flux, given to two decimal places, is 1.06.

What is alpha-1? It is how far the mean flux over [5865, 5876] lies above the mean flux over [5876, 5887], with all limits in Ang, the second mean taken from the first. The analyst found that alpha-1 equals 0.9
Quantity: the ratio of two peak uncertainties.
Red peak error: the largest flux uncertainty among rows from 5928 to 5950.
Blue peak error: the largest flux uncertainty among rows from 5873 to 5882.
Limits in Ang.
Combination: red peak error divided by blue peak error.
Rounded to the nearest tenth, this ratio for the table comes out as 1.1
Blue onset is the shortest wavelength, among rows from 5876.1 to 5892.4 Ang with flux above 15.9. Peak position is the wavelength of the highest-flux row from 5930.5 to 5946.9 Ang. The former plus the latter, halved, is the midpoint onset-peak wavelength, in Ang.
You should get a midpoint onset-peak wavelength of 5910.1 Ang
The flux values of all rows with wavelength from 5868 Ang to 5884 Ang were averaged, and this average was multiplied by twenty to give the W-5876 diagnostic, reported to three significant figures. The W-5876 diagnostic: 323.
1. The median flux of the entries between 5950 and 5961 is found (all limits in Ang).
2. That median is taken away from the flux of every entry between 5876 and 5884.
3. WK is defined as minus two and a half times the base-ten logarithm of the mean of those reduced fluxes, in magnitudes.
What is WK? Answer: 1.3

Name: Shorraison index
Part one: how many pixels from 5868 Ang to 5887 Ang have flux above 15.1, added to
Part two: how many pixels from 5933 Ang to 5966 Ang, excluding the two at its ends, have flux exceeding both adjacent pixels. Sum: 8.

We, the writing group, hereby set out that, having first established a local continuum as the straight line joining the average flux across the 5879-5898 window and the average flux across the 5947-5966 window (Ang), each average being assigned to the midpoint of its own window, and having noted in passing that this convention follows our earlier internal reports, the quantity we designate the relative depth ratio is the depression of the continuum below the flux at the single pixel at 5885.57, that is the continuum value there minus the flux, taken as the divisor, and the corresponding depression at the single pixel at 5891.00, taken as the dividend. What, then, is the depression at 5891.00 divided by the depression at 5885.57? -0.2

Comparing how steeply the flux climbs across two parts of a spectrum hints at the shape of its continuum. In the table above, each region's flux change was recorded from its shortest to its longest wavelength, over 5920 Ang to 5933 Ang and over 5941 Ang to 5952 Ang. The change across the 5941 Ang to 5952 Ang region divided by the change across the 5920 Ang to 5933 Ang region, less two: -4.1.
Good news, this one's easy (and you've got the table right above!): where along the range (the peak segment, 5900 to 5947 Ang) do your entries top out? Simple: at 5923.64 Ang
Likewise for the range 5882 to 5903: 5901.86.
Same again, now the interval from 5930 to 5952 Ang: 5940.03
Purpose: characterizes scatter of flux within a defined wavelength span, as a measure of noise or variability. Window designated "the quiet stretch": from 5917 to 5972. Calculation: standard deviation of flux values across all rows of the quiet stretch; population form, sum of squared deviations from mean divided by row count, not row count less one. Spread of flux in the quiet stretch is 1.256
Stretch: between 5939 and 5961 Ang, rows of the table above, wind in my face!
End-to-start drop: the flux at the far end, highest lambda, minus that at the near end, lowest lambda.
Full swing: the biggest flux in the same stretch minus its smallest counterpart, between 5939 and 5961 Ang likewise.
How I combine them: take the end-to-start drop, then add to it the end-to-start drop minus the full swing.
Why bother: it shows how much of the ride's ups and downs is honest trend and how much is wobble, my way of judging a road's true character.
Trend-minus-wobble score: -4.0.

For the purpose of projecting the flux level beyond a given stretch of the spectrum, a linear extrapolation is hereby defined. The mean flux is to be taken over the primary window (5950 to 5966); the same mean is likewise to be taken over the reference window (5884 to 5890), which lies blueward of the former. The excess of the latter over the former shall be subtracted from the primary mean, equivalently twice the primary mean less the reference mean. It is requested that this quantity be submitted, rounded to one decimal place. 14.5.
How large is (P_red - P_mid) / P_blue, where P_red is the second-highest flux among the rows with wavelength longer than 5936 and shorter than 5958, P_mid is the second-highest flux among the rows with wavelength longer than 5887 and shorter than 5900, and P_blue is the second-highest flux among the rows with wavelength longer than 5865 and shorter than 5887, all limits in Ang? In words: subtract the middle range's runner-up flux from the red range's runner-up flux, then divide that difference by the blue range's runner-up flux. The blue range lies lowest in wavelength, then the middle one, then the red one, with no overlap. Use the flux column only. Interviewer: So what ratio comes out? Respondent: 0.10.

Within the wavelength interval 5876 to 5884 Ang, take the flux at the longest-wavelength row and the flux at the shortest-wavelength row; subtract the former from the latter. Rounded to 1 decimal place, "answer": -0.5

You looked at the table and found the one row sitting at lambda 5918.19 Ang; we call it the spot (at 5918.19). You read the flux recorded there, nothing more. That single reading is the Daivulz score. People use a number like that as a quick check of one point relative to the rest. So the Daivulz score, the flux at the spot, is 15.37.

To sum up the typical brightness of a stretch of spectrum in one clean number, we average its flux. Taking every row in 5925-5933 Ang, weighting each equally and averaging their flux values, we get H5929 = 15.4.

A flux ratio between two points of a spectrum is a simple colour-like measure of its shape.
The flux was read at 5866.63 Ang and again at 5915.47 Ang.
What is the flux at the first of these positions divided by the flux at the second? 0.77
